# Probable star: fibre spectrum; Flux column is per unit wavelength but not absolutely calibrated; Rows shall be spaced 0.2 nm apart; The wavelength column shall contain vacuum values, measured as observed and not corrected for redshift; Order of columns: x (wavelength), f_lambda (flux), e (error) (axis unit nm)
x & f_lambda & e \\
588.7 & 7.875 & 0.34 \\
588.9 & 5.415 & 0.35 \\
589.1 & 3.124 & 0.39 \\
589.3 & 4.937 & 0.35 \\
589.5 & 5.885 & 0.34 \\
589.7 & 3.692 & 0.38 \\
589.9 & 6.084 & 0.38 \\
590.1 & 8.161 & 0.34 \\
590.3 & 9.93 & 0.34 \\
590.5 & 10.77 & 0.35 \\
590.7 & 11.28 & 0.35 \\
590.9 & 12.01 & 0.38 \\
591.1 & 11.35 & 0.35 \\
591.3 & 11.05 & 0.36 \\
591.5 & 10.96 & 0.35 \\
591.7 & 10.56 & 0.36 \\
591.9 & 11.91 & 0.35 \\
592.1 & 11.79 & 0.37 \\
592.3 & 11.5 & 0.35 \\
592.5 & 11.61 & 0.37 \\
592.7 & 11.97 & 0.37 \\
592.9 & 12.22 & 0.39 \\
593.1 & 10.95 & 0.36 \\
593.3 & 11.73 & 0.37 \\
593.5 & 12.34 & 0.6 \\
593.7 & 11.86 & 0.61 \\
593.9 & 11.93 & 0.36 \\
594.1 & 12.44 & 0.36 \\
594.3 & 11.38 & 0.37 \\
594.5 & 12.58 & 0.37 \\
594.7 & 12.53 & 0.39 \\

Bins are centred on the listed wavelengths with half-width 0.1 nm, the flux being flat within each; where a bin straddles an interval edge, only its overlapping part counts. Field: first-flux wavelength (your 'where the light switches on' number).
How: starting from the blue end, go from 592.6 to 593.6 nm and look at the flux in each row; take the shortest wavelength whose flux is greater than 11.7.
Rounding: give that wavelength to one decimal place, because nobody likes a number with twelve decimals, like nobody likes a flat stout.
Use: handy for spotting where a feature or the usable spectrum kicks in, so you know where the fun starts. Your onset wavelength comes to 592.7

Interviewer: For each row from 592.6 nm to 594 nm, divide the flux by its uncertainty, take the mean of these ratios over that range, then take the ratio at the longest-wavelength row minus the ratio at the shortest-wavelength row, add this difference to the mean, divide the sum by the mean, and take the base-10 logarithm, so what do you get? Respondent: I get 0.01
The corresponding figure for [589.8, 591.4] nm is 0.18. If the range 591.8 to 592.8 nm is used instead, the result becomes -0.02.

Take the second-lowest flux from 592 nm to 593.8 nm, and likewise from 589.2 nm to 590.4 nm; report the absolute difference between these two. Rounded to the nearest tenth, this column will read 6.6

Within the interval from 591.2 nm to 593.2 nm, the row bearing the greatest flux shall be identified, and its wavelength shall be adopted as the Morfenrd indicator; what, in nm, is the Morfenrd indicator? 592.9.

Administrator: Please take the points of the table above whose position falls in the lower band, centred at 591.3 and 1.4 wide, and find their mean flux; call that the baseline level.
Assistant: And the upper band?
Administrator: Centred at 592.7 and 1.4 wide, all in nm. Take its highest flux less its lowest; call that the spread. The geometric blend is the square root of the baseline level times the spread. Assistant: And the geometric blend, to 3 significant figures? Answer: 3.79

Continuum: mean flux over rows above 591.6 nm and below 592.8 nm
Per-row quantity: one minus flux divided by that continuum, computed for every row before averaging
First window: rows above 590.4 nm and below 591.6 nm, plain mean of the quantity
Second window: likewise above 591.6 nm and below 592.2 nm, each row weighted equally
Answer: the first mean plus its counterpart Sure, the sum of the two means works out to 0.040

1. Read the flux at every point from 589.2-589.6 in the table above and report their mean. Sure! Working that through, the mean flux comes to 5.4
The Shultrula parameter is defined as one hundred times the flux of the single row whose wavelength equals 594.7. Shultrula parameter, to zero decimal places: 1253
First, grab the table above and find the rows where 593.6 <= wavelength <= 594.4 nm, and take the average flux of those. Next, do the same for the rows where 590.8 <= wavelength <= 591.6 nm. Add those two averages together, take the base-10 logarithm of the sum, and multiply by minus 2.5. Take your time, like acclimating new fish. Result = -3.42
